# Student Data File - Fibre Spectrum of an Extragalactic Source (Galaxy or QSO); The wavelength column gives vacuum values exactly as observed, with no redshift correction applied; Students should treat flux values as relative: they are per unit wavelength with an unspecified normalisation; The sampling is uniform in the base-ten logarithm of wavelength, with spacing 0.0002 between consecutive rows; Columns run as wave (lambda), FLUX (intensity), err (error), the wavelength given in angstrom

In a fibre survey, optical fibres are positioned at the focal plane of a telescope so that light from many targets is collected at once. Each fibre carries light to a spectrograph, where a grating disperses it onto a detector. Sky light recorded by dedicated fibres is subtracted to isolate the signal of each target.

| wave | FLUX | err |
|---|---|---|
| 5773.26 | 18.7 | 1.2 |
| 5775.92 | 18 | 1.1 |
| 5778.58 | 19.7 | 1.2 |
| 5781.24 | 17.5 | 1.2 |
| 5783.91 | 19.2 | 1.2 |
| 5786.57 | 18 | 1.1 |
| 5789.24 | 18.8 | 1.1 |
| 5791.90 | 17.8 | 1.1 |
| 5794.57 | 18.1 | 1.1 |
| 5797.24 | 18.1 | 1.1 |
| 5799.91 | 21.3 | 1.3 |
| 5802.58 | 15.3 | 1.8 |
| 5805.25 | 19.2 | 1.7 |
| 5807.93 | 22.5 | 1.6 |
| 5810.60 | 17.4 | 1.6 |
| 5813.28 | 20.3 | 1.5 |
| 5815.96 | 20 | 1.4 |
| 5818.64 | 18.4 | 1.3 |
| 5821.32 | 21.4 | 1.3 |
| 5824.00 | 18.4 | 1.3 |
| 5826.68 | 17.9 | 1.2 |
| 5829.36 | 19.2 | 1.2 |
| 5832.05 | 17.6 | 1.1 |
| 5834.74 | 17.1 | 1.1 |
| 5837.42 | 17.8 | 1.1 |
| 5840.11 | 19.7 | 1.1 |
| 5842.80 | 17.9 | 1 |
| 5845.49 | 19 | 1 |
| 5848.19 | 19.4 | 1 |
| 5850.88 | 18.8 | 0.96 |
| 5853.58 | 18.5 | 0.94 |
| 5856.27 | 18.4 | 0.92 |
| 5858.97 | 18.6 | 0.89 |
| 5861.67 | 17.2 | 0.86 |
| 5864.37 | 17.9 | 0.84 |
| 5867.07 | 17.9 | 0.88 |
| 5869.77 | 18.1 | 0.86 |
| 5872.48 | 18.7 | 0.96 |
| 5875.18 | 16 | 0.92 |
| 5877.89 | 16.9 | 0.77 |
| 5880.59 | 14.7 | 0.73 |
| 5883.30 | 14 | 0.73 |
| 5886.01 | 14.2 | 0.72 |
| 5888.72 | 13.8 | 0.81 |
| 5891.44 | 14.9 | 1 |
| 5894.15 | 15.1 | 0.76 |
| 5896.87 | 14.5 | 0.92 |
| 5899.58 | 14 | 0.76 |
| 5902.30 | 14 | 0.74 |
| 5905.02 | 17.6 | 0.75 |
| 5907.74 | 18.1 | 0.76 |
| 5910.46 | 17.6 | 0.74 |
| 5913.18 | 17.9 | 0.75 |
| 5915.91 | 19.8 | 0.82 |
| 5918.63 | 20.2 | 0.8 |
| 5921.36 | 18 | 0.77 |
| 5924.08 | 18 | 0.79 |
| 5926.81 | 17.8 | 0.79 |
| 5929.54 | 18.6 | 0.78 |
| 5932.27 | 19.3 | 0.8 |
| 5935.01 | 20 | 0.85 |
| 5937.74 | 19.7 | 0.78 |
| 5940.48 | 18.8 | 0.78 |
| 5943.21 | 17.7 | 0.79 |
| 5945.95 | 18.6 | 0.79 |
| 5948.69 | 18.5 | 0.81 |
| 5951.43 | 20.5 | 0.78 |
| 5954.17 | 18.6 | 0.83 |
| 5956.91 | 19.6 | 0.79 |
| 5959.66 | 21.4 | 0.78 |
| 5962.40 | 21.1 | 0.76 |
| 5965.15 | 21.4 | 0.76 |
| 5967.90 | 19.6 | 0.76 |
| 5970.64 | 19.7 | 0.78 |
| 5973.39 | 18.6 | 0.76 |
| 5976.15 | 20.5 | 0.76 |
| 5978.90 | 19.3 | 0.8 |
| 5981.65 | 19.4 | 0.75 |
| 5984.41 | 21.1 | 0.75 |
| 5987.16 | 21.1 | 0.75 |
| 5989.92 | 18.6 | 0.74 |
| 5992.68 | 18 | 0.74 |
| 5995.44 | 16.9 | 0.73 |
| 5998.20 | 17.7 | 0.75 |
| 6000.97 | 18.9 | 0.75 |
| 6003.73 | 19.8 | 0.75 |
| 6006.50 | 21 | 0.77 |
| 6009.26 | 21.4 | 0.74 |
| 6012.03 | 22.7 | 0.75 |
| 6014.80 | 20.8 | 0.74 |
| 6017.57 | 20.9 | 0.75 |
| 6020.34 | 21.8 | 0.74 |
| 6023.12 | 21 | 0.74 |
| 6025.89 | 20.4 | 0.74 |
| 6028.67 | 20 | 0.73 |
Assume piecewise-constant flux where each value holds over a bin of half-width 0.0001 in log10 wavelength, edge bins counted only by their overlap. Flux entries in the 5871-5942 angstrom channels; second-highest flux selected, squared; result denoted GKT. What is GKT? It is 400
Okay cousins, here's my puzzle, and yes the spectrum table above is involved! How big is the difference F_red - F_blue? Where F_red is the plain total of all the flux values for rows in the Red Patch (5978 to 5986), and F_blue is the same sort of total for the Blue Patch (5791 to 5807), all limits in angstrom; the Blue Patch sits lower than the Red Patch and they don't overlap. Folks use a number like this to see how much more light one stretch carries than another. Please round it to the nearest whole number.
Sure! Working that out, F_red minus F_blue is -50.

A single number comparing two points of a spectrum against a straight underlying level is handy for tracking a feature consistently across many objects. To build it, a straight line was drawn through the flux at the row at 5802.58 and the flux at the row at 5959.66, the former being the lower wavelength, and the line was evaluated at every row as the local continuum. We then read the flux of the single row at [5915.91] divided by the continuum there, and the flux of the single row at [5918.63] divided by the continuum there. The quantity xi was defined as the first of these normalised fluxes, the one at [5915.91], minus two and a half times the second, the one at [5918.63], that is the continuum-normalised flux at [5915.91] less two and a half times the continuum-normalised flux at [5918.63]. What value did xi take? -1.5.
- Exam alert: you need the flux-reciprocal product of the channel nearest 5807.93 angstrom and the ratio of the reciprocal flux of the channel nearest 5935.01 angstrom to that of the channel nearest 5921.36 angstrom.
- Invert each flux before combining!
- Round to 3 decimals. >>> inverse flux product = 0.040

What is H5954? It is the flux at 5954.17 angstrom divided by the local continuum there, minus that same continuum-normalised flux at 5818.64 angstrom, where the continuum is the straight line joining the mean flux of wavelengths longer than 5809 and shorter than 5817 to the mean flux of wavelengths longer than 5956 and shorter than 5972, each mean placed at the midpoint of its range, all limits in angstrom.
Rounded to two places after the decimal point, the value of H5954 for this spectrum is -0.04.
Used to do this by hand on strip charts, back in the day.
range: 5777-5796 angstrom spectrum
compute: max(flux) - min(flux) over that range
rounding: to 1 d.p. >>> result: 2.2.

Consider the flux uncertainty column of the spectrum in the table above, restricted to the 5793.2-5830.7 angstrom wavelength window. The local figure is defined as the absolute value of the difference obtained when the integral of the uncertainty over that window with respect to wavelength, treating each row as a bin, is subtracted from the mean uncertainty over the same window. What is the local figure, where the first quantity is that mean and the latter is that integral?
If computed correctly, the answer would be 51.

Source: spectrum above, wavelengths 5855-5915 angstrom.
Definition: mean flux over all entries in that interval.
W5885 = 16.4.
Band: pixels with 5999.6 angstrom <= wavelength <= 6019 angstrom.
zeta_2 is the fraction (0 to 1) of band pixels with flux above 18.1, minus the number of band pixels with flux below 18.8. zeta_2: 1.0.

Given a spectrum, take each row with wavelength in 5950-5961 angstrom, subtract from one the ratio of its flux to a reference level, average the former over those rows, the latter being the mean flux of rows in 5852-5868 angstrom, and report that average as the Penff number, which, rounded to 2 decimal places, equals -0.11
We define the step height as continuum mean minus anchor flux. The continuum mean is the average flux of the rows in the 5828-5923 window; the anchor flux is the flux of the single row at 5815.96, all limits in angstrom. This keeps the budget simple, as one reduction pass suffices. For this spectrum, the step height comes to -2.8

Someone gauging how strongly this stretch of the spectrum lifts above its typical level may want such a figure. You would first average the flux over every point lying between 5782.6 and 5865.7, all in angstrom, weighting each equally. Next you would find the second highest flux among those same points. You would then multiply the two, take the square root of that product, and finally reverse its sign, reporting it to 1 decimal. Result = -20.0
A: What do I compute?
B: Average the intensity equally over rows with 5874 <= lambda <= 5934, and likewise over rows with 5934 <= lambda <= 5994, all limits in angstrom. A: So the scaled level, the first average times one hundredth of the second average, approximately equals 3.26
